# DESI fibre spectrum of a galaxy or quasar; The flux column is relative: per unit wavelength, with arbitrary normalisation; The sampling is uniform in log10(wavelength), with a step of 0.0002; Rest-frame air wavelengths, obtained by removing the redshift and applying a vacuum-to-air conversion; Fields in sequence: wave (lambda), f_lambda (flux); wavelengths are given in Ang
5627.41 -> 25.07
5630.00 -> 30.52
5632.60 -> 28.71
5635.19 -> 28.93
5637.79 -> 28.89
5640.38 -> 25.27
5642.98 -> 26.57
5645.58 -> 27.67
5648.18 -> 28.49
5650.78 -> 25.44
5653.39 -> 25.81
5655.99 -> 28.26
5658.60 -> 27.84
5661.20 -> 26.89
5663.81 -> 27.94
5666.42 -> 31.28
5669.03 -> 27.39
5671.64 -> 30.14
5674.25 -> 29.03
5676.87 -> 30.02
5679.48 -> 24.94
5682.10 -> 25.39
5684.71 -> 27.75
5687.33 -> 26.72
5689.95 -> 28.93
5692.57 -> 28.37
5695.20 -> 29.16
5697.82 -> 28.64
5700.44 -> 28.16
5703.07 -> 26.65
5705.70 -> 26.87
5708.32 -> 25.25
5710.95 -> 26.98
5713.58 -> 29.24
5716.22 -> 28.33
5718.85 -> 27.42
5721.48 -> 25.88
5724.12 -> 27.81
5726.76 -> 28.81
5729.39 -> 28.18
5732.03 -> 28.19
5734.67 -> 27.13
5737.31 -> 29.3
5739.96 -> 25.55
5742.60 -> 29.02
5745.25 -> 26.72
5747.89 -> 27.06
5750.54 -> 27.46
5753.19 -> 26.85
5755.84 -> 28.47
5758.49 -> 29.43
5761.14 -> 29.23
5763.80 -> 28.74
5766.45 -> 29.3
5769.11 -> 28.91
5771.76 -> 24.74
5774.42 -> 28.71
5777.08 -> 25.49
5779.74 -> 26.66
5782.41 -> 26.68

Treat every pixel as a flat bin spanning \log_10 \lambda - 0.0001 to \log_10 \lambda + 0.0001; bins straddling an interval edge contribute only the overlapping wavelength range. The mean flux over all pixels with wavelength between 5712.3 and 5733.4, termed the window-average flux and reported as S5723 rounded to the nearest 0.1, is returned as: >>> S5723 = 28.0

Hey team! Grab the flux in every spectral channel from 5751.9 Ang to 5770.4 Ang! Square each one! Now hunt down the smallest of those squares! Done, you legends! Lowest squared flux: 721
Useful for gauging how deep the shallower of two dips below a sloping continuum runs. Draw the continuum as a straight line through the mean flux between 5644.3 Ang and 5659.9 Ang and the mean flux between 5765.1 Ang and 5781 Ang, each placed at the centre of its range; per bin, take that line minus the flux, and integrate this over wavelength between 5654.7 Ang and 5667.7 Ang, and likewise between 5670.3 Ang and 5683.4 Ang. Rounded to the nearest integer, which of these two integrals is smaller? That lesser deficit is -15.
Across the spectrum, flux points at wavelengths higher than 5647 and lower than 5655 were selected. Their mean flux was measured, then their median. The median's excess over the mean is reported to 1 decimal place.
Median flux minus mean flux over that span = -0.8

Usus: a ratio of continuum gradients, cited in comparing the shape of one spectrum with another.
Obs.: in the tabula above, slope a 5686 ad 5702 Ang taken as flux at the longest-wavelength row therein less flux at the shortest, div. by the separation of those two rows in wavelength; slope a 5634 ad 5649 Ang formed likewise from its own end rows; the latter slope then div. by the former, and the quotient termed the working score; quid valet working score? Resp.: -0.3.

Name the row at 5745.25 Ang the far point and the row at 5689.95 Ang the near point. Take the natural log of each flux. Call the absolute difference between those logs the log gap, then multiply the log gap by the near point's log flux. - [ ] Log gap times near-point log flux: 0.27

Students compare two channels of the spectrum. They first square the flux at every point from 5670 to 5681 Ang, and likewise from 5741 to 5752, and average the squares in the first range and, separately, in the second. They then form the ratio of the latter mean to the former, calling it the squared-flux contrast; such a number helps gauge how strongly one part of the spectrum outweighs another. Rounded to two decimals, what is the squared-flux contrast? 0.93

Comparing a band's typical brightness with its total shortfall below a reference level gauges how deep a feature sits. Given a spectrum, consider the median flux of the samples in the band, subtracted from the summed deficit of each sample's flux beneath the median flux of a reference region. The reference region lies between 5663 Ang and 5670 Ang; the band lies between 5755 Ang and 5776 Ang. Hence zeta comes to -33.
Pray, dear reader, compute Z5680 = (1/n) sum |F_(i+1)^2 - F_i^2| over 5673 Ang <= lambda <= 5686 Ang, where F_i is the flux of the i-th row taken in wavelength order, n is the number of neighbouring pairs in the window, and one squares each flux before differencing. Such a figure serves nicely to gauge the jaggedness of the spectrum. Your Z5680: 121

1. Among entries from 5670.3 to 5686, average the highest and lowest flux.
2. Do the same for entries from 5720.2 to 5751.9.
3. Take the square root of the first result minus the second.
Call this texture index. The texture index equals 0.34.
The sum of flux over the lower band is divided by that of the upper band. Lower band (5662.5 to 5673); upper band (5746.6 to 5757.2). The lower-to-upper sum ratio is 1.06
